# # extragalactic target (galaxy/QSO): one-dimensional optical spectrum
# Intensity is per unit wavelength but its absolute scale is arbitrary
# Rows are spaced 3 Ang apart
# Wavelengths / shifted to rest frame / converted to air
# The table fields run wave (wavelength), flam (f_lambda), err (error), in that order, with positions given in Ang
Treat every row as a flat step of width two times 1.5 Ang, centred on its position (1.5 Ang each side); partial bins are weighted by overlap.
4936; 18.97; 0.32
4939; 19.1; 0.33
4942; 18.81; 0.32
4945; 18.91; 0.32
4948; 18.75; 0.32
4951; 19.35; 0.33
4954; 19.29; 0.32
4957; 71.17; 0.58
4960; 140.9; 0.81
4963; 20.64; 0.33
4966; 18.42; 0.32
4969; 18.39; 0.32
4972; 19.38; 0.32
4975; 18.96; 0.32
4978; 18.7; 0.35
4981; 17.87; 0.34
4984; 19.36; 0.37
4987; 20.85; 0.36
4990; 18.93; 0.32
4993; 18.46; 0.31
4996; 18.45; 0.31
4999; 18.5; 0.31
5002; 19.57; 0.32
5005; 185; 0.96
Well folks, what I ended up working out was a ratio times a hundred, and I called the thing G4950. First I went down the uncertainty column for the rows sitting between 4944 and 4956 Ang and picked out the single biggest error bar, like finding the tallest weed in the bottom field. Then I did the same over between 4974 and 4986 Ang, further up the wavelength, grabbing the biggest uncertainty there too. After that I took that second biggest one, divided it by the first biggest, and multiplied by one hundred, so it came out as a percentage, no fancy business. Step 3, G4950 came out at 112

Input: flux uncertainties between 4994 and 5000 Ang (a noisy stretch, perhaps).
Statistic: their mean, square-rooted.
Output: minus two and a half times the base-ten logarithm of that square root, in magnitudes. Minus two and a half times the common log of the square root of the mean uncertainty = 0.64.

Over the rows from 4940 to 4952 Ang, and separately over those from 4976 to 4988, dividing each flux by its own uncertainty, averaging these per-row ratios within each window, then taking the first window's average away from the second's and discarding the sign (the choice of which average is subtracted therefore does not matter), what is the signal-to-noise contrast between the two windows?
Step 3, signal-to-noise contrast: 5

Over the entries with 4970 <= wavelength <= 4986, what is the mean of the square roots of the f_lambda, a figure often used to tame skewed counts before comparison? 4.3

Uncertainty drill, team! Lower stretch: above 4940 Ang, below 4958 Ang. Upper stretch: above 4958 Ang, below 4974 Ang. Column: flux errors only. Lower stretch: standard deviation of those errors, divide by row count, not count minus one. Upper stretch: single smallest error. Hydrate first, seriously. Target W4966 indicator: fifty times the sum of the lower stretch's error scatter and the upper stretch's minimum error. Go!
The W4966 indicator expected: 21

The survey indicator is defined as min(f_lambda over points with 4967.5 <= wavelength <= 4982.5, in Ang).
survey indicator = 17.87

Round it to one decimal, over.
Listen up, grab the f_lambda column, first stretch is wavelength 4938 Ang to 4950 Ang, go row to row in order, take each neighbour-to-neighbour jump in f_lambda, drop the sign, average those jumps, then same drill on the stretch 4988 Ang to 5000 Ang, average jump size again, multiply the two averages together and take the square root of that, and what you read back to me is 0.2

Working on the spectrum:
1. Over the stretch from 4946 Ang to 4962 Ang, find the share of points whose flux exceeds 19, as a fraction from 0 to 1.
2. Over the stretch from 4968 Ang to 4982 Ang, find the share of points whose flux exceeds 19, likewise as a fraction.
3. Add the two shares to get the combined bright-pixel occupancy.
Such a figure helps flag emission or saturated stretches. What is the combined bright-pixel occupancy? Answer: 1.00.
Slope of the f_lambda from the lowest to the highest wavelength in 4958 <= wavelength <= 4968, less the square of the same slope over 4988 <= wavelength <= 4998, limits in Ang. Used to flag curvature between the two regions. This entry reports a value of -20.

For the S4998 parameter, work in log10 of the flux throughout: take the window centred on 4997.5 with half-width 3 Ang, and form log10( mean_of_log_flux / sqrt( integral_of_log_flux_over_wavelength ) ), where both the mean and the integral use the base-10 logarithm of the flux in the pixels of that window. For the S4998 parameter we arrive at -0.34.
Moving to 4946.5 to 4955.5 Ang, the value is -0.42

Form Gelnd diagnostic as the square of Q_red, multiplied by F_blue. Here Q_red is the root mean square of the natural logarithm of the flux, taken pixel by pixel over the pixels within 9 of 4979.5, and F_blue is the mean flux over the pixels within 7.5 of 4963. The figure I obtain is 470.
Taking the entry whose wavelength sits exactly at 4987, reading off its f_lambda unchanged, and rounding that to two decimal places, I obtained 20.85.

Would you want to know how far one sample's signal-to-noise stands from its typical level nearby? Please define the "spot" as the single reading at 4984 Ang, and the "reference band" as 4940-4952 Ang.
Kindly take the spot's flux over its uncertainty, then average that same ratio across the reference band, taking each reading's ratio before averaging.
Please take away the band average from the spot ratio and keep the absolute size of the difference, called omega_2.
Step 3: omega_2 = 6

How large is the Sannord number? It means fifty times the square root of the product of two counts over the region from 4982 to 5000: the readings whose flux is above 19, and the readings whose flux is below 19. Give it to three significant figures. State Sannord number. 141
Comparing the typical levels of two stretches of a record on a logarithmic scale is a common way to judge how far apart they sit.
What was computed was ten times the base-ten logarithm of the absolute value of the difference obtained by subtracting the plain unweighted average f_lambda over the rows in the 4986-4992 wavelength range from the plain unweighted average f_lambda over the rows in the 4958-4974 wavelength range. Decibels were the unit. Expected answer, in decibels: 14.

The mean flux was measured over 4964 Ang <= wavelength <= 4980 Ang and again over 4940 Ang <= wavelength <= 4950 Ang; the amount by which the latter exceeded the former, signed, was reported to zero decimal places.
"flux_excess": 0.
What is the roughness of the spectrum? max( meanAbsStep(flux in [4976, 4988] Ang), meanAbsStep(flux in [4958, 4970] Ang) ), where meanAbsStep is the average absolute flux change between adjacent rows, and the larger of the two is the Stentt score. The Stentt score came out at 41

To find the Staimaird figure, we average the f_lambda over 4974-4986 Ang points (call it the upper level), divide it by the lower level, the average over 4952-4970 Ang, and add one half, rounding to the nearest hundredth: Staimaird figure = 0.89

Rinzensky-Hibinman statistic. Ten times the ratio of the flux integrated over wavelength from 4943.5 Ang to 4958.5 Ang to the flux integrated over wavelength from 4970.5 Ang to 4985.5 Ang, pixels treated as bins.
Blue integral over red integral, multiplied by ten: 16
